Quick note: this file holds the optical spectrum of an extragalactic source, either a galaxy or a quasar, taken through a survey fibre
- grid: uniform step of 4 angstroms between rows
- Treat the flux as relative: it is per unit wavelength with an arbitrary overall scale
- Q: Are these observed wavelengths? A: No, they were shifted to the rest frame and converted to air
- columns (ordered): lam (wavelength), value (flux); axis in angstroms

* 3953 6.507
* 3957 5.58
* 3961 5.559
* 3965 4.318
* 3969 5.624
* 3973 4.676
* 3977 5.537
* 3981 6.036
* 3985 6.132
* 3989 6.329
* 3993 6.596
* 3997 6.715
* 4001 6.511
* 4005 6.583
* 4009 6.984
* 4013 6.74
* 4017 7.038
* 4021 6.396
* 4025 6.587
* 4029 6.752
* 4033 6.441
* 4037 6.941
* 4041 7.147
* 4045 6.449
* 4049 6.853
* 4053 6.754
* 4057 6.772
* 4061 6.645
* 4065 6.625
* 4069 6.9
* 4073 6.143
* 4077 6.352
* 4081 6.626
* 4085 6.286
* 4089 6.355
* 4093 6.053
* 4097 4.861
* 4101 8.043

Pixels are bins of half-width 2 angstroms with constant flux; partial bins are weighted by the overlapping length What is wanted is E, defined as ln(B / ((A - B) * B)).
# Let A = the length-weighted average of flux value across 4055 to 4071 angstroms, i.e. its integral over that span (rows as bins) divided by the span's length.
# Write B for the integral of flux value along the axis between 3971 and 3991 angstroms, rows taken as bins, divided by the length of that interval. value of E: 0.0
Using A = 6.74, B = 5.7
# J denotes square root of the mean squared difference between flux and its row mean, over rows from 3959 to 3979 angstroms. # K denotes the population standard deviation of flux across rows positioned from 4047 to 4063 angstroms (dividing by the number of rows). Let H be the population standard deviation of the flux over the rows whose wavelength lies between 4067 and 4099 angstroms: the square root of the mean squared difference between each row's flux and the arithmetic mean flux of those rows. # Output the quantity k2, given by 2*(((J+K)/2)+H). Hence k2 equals 1.7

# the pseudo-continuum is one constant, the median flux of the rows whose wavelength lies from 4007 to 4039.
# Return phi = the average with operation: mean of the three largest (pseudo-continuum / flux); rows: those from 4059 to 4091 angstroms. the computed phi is 1.08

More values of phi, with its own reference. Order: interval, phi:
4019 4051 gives 1.05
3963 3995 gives 1.41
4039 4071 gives 1.03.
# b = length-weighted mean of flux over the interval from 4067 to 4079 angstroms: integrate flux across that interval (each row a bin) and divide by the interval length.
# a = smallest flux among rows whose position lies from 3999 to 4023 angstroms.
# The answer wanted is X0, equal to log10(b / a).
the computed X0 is 0.005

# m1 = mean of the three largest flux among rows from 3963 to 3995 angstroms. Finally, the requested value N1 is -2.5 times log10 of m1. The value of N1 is -2.01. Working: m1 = 6.4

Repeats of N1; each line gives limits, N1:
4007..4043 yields -2.12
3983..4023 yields -2.10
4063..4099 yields -2.07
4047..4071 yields -2.09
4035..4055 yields -2.11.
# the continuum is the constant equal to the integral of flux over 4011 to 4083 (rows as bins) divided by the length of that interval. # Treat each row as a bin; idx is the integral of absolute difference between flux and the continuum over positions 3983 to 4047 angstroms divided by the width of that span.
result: 0.23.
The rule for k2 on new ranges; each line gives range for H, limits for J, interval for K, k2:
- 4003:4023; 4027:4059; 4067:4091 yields 1.0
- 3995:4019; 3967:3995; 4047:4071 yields 1.1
